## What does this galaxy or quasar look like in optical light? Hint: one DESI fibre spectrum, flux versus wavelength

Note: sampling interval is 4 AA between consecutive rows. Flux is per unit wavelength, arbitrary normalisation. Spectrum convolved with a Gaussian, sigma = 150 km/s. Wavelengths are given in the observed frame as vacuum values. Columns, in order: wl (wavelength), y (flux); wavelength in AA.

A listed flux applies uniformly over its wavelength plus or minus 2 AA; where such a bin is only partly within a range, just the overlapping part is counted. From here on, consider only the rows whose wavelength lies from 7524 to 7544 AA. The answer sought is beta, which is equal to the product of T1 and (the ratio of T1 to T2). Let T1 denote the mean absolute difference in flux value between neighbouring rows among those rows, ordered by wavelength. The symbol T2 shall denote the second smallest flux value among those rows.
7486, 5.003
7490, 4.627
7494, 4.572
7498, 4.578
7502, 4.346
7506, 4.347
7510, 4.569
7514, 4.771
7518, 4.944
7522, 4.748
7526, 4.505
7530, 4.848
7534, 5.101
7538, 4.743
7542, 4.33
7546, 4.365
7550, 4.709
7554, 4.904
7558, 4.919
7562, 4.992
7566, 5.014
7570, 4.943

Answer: 0.0259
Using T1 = 0.34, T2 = 4.505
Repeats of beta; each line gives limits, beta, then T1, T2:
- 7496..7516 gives 0.0062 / 0.16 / 4.347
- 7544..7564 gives 0.0052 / 0.16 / 4.709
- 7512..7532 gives 0.0120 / 0.24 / 4.748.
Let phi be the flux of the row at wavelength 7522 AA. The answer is 4.748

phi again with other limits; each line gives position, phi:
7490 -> 4.627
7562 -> 4.992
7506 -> 4.347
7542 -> 4.33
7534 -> 5.101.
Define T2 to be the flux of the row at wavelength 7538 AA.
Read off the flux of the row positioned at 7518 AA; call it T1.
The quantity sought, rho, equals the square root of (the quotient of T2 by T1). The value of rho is 0.979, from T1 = 4.944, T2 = 4.743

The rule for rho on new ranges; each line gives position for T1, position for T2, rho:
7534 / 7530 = 0.975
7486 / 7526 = 0.949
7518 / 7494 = 0.962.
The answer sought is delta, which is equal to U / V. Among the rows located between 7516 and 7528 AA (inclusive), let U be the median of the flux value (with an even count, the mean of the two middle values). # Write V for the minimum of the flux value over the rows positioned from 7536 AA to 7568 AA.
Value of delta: 1.10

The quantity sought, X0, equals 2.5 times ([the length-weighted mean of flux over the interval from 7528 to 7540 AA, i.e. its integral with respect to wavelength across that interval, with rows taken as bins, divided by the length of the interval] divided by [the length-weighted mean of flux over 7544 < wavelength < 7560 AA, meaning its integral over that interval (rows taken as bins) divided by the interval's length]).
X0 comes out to 2.59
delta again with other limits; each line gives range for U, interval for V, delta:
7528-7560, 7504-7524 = 1.10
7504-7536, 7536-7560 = 1.10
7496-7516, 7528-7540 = 0.96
